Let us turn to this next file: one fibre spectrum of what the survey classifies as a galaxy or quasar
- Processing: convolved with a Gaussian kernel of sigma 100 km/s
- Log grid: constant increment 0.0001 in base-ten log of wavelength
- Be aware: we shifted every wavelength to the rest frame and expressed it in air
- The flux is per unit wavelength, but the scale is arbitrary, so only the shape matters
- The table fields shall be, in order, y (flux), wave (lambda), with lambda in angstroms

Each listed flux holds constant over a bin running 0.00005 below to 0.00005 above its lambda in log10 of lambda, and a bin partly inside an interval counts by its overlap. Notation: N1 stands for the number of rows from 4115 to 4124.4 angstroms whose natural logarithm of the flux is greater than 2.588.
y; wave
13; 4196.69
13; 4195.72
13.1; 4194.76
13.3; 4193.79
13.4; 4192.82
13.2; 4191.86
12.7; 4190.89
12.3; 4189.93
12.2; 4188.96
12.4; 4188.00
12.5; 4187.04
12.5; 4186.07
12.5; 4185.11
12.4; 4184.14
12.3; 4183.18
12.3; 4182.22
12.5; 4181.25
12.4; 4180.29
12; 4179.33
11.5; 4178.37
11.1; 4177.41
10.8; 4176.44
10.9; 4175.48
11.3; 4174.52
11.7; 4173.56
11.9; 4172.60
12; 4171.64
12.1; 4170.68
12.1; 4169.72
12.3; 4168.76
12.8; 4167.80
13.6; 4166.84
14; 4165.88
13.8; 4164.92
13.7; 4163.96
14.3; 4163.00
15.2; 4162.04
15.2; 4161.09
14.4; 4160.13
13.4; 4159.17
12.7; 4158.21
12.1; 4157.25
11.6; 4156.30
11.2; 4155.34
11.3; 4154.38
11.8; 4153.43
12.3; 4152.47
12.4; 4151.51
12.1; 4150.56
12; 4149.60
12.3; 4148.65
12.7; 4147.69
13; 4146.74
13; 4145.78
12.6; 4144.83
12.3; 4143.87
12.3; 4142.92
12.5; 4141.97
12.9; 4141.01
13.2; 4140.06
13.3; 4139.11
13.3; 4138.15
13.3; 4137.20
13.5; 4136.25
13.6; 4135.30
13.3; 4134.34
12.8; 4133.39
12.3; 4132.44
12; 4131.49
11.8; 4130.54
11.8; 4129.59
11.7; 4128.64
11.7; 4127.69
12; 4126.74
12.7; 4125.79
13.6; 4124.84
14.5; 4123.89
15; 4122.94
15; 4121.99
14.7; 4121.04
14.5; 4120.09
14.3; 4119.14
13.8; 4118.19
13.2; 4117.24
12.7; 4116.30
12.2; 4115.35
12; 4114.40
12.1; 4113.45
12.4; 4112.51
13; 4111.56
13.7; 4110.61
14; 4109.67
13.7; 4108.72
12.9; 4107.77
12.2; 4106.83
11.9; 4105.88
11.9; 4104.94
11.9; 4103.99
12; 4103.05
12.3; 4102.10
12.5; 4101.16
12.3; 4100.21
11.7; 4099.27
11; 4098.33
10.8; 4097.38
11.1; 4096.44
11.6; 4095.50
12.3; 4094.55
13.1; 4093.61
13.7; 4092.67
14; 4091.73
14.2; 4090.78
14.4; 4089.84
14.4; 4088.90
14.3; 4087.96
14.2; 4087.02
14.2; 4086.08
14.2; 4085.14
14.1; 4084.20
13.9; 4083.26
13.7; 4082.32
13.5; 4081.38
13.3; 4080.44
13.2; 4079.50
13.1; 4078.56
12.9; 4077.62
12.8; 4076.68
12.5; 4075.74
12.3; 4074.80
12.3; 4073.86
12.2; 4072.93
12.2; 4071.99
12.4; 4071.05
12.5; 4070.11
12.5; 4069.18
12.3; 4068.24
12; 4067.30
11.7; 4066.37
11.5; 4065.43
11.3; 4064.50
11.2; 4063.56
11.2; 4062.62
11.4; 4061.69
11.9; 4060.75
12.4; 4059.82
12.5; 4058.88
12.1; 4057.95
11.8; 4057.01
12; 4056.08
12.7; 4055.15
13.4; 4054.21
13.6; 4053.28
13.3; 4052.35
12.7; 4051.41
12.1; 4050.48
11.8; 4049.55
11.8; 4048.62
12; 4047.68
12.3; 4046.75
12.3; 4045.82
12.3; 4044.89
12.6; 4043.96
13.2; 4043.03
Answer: 7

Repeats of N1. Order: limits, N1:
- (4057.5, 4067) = 0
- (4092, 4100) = 1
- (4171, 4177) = 0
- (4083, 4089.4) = 7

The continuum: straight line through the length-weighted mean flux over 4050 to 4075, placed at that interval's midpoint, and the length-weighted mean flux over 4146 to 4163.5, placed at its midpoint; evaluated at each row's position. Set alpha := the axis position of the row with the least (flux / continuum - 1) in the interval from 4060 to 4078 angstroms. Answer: 4063.56 angstroms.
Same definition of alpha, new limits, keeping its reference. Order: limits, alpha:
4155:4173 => 4155.34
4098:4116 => 4098.33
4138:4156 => 4155.34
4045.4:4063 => 4062.62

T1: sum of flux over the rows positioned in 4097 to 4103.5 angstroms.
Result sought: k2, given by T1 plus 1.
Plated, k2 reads 84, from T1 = 83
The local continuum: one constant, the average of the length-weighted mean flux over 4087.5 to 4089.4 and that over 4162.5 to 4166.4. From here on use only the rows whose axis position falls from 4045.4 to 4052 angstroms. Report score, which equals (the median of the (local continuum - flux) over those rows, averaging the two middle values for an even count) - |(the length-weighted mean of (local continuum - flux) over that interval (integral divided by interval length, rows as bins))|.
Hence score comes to 0.06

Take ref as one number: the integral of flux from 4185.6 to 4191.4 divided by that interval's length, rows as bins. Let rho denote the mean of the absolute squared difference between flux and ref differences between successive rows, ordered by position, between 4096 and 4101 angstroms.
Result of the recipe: 0.9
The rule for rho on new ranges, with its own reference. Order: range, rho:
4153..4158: 0.6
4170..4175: 0.3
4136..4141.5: 0.2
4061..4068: 0.3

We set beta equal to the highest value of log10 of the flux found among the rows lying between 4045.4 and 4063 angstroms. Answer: 1.13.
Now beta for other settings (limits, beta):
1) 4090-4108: 1.15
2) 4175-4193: 1.13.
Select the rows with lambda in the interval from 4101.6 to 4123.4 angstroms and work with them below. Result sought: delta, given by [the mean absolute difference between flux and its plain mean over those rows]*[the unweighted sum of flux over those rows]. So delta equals 285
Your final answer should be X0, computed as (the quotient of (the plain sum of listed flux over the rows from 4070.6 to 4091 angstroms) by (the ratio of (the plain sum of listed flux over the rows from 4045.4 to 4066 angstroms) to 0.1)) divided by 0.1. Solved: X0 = 1.10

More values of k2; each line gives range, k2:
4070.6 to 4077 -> 88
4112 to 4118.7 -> 89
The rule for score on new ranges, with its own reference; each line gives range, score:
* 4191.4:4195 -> 0.01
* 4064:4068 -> 0.06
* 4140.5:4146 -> 0.03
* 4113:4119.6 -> 0.20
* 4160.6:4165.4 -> -0.43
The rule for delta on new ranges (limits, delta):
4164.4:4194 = 217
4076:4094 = 122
